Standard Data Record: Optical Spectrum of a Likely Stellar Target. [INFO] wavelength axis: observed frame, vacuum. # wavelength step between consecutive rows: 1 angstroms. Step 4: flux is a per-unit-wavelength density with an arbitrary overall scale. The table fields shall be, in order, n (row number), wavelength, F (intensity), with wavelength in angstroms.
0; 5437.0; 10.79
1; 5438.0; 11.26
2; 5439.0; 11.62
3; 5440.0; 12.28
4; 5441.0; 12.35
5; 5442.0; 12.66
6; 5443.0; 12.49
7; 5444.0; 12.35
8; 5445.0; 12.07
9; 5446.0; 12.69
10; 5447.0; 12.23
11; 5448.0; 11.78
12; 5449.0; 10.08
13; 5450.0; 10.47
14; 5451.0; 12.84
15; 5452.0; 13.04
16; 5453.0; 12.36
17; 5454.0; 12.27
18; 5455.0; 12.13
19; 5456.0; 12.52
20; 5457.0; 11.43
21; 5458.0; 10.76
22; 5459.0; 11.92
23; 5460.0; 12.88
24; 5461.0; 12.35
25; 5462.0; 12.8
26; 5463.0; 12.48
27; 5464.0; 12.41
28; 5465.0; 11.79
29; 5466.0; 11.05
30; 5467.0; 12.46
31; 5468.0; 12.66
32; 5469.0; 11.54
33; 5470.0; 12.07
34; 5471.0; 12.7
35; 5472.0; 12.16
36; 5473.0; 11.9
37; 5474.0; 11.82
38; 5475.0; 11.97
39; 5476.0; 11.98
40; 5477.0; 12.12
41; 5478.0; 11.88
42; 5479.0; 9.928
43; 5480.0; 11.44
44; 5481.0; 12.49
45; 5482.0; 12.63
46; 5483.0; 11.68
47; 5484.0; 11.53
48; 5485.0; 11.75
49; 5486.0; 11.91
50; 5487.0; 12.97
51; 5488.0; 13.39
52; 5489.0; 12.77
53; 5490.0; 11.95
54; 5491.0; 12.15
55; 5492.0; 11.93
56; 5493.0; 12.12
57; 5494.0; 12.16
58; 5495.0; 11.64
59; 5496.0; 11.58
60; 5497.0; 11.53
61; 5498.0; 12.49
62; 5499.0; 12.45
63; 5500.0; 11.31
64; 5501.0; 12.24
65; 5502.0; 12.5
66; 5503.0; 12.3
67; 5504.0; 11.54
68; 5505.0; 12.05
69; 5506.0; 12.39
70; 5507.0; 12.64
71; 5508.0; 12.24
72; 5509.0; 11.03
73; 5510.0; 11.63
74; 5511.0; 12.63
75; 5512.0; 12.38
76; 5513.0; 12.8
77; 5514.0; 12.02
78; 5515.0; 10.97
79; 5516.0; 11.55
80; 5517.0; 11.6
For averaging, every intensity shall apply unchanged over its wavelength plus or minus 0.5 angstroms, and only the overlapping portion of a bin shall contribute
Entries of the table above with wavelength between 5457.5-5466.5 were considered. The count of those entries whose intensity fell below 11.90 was 3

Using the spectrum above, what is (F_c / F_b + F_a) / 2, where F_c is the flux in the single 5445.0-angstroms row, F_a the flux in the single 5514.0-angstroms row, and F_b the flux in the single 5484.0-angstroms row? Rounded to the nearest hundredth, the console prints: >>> 6.53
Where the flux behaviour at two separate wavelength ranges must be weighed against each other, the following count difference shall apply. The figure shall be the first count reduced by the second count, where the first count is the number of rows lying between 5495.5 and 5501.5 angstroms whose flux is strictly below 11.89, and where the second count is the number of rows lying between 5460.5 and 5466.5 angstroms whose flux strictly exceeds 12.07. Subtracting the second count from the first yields -1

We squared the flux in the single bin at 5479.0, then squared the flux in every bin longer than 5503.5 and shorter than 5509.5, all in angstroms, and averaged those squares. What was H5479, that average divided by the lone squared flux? 1.46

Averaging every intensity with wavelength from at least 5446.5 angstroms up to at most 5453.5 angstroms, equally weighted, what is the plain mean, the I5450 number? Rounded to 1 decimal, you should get 11.8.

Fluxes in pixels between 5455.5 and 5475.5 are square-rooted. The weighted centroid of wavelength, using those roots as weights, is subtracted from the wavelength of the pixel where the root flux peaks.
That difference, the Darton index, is -5.5 angstroms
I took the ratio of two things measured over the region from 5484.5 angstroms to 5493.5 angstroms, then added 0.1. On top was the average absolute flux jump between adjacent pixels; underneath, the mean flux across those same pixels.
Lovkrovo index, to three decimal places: 0.137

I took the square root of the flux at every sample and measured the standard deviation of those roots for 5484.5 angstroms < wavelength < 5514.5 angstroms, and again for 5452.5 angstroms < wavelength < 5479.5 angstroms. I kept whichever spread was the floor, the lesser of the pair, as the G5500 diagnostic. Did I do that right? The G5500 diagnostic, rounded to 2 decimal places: 0.07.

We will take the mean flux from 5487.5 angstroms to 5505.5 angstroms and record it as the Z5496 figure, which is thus 12.12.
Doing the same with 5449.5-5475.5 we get 12.11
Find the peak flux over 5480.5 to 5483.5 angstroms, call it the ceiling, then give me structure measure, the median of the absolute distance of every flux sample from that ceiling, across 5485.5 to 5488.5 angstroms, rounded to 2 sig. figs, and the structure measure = 0.72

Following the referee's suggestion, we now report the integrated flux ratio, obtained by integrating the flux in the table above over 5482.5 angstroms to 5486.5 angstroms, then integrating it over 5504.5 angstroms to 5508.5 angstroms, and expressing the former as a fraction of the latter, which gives 0.95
